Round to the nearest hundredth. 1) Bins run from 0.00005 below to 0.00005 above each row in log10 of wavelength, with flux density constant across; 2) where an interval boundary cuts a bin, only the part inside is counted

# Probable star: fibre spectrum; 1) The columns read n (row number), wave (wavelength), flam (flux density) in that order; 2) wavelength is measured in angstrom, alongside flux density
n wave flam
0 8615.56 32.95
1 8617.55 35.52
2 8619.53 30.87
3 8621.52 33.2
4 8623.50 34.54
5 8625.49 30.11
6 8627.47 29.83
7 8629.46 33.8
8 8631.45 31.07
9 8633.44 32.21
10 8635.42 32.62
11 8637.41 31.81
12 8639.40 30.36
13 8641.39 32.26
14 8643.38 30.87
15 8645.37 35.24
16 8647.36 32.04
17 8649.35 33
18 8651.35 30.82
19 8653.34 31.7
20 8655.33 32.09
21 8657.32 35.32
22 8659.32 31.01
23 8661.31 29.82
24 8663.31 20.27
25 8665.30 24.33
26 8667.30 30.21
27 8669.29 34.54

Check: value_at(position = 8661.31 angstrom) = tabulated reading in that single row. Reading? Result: 29.82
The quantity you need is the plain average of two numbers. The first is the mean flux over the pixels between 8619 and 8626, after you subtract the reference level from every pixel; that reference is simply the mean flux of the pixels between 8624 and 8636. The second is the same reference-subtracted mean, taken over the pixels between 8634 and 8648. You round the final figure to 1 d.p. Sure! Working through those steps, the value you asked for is 0.6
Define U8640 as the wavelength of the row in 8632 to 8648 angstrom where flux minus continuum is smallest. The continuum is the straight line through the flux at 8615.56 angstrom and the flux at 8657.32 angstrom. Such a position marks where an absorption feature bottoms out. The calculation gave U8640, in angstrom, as 8639.40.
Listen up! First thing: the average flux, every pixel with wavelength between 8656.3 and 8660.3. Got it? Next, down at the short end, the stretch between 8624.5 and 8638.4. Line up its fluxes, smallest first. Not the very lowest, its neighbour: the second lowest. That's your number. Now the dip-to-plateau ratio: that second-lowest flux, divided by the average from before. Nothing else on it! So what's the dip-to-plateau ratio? 0.91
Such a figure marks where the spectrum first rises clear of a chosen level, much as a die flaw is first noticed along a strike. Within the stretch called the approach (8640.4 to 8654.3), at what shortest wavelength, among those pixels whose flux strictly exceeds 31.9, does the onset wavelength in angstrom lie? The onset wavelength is 8641.39 angstrom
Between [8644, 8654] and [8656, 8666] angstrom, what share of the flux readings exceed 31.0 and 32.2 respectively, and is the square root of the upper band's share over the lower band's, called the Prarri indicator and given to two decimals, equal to 0.50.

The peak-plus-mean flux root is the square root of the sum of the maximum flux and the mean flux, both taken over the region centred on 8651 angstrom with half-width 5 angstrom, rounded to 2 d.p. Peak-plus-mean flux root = 8.06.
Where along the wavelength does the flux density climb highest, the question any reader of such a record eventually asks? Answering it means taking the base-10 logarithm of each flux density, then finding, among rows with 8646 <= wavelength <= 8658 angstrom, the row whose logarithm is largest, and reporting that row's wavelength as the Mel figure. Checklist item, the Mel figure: 8657.32 angstrom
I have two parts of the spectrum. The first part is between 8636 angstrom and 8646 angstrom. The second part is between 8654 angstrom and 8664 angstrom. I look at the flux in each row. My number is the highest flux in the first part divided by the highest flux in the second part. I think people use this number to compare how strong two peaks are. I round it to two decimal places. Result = 1.00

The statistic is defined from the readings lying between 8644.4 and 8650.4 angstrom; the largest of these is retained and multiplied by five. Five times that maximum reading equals 176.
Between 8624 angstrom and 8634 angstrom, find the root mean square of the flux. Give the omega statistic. 31.4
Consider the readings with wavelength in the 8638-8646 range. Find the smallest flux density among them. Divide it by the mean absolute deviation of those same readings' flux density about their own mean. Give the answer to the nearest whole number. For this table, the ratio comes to 19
